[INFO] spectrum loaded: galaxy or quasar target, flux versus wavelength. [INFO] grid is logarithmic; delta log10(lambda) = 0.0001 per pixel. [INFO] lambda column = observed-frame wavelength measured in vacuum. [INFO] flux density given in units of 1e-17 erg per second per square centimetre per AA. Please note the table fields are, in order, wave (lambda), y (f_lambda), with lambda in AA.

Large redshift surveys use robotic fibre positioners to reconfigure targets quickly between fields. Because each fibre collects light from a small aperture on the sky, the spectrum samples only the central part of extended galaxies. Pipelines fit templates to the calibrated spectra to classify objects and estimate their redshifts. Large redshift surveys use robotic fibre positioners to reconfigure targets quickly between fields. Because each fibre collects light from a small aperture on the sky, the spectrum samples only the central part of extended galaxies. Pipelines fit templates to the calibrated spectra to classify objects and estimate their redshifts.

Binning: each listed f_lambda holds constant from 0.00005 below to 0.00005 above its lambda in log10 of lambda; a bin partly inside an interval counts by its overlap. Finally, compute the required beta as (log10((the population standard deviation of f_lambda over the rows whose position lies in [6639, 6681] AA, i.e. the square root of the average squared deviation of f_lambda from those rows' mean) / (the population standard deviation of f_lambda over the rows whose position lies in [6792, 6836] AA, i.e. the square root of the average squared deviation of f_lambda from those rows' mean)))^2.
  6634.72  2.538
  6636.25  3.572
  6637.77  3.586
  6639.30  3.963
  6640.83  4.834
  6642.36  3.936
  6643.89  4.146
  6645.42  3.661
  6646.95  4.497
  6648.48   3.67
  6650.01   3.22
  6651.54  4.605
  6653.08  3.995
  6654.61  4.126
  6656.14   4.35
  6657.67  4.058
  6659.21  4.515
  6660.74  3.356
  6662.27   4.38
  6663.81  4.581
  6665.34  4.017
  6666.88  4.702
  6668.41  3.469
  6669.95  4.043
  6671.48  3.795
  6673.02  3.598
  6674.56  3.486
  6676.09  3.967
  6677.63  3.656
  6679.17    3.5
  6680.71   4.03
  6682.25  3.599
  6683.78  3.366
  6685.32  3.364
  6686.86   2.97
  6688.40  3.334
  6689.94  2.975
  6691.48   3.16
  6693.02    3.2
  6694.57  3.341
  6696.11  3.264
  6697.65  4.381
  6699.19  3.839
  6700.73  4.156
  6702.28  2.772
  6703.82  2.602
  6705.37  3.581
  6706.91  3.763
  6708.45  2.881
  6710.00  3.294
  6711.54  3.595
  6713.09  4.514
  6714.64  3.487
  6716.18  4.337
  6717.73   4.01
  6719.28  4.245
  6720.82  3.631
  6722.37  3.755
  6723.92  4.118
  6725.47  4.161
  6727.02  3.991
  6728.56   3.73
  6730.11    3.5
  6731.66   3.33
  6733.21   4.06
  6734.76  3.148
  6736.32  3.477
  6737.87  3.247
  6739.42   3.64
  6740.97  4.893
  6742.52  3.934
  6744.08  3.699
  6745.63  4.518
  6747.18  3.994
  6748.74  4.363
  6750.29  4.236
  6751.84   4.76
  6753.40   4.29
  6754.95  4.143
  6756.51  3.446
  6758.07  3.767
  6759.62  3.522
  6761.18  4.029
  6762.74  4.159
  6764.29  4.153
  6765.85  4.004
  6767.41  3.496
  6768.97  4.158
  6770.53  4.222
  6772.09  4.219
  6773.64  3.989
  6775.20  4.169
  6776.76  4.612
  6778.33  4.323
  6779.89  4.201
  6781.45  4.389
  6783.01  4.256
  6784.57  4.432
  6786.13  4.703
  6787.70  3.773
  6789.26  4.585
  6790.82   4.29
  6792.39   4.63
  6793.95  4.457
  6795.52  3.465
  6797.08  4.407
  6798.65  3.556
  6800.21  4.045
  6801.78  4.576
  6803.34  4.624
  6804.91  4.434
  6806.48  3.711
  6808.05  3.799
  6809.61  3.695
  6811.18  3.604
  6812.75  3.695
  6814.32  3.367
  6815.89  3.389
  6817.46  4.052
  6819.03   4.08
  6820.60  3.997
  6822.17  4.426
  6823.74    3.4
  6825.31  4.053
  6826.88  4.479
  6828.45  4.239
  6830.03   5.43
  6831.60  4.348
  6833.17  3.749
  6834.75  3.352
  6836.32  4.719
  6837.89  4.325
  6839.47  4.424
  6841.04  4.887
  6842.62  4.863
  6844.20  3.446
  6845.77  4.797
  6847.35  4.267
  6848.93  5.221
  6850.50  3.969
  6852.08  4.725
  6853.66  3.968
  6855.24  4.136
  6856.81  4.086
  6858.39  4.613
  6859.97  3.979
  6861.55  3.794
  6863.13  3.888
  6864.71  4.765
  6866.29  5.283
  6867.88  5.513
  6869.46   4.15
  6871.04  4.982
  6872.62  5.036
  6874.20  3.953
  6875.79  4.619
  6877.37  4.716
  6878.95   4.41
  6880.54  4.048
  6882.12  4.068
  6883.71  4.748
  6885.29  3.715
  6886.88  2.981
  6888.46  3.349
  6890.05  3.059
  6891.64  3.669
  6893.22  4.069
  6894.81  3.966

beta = 0.0042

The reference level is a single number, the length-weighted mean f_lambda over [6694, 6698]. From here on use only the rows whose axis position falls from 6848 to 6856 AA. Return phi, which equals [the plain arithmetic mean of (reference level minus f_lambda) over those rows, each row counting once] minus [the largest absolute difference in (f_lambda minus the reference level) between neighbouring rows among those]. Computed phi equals -2.05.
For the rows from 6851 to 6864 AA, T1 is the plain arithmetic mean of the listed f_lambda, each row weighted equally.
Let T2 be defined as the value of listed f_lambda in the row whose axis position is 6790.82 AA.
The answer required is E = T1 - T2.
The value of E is -0.1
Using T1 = 4.15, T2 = 4.29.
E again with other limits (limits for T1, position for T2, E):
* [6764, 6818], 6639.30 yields 0.1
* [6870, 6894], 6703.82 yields 1.5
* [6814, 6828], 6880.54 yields -0.1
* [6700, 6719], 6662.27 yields -0.8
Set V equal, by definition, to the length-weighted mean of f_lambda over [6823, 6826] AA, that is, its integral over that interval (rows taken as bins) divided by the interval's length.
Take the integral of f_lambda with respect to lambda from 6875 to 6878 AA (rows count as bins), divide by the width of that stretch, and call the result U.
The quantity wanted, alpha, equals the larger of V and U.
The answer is 4.7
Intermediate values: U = 4.7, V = 3.7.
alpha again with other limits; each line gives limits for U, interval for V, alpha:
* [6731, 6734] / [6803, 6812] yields 3.9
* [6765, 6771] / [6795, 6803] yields 4.1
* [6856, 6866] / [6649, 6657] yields 4.2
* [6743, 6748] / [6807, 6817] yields 4.1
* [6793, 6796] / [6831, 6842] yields 4.3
